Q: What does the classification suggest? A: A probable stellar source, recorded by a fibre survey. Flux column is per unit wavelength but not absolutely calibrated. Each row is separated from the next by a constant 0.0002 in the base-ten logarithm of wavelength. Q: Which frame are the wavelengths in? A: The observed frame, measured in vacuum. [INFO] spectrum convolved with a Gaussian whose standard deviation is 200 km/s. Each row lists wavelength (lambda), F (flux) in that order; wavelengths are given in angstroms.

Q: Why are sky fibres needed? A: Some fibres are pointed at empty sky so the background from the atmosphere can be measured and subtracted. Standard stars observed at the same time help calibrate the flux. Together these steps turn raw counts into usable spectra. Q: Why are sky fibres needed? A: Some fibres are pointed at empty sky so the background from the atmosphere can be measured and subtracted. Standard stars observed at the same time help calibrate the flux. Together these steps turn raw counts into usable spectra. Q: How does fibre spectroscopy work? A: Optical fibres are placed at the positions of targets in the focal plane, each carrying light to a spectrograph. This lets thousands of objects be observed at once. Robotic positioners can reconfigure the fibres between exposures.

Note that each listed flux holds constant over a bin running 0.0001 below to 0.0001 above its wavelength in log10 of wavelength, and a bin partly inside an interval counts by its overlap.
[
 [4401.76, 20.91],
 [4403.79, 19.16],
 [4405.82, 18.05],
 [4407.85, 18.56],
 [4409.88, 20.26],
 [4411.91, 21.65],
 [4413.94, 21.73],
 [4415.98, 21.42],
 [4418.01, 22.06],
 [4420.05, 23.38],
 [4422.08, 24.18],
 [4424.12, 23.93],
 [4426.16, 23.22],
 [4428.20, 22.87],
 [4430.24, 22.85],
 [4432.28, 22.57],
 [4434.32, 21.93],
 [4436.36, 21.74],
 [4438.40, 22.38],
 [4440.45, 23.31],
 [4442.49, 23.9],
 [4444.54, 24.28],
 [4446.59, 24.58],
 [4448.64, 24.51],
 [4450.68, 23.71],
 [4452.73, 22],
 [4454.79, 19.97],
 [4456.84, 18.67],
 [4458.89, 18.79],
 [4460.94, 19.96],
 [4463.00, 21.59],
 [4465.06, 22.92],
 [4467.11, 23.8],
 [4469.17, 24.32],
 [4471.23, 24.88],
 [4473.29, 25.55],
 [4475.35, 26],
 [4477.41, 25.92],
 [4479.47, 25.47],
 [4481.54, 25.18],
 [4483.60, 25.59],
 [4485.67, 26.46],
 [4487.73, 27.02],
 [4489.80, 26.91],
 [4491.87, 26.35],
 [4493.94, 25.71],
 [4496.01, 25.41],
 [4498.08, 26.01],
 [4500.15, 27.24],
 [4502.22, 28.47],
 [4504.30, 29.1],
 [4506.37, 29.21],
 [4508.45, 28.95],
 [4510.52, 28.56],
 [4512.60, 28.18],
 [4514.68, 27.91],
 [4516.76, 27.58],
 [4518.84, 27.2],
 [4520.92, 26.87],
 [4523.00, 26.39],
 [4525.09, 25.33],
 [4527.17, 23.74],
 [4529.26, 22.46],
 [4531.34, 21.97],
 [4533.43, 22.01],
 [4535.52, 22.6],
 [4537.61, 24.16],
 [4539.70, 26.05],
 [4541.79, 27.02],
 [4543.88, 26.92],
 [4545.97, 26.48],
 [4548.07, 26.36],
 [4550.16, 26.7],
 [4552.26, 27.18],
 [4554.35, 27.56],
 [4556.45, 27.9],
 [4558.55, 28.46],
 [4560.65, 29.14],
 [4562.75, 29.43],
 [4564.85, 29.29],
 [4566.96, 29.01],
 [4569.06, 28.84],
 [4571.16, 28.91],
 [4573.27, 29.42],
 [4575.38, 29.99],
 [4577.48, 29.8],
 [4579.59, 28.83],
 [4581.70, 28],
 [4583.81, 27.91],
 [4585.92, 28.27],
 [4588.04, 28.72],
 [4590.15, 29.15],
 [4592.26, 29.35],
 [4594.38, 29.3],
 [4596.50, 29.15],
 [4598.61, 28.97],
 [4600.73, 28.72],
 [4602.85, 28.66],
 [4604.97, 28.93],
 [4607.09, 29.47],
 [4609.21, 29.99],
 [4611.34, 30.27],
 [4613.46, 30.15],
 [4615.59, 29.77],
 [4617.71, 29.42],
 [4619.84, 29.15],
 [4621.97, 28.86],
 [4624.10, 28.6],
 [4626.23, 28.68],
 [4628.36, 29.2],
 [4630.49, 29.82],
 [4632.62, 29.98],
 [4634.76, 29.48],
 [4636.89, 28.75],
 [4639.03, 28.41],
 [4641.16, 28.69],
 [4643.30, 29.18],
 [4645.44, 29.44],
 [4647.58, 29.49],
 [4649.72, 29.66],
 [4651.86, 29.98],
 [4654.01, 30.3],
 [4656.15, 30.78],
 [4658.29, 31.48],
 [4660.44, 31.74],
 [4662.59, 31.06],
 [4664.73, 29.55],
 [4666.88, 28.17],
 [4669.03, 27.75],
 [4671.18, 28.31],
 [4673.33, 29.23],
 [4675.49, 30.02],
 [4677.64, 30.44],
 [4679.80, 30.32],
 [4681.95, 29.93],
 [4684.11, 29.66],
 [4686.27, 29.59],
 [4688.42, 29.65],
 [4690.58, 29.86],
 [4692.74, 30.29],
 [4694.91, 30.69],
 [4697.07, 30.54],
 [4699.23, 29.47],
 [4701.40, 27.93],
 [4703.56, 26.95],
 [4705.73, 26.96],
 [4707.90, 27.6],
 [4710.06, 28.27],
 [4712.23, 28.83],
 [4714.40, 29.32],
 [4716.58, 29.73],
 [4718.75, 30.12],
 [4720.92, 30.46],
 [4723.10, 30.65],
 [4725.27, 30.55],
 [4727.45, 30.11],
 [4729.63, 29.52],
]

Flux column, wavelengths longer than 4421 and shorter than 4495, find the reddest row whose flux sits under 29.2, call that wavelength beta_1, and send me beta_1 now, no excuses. 4493.94 angstroms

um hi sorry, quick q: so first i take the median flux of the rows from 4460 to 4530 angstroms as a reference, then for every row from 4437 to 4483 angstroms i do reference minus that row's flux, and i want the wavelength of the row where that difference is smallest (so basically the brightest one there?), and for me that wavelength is 4475.35 angstroms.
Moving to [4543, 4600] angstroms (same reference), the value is 4575.38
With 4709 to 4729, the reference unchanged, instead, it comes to 4723.10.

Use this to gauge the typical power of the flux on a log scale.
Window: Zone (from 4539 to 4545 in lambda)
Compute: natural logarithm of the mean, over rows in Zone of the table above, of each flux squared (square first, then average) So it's 6.57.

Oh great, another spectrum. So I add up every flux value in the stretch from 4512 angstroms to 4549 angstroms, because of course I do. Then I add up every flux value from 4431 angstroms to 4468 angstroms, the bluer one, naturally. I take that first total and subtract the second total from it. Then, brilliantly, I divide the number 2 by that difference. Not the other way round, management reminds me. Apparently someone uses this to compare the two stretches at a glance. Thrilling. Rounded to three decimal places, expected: 0.034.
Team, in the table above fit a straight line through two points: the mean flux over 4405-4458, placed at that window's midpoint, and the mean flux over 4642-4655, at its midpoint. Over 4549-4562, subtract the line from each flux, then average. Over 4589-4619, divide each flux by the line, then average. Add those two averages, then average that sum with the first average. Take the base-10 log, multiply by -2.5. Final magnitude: -0.7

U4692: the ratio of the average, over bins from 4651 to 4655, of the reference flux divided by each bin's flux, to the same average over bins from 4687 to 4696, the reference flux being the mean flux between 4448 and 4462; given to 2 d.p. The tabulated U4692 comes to 1.00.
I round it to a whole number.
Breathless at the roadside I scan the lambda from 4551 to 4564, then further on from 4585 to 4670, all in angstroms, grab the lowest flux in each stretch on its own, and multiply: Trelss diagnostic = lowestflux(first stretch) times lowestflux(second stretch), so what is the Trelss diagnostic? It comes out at 754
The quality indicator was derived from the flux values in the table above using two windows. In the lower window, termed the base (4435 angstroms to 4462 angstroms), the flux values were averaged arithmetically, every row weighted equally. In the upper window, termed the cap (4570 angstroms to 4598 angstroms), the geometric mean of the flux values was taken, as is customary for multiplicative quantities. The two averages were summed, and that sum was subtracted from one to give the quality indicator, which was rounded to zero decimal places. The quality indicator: -50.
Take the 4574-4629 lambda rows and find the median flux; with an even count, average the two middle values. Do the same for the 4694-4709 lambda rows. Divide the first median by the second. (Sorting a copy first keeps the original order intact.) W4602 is 1.04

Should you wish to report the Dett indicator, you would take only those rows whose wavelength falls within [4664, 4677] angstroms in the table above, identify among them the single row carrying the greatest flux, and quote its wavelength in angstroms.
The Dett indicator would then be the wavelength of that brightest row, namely 4675.49 angstroms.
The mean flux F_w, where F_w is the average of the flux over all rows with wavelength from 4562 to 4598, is 29.0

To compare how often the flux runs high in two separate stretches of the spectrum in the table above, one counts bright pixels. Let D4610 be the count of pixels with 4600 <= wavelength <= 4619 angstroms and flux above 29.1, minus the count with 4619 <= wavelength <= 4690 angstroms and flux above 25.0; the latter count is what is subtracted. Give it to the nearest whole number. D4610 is -27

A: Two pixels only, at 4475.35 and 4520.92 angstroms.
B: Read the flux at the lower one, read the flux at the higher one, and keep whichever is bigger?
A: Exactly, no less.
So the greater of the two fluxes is 26.9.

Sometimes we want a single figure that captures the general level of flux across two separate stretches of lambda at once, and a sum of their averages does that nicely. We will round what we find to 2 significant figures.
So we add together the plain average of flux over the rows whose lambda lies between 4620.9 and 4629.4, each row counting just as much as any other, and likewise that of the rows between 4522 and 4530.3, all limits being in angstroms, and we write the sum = 53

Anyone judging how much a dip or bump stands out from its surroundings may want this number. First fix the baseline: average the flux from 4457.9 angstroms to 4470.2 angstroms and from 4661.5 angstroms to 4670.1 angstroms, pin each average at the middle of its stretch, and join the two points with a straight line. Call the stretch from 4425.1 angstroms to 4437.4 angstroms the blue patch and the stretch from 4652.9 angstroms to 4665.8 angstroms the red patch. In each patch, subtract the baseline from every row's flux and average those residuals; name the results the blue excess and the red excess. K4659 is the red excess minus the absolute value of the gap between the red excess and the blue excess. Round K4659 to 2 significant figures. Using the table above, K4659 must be 1.8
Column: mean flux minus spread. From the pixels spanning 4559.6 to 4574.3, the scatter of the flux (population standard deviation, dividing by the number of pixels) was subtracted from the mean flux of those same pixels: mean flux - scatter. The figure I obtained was 28.9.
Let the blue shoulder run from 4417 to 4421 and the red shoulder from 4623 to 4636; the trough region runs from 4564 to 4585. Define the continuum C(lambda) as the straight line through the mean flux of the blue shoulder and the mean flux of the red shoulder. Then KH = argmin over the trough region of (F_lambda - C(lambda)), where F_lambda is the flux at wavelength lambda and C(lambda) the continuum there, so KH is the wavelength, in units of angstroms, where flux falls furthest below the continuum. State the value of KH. 4583.81 angstroms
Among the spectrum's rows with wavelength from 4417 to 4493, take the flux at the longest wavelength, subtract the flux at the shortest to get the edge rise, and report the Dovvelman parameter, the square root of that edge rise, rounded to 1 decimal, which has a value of 2.1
